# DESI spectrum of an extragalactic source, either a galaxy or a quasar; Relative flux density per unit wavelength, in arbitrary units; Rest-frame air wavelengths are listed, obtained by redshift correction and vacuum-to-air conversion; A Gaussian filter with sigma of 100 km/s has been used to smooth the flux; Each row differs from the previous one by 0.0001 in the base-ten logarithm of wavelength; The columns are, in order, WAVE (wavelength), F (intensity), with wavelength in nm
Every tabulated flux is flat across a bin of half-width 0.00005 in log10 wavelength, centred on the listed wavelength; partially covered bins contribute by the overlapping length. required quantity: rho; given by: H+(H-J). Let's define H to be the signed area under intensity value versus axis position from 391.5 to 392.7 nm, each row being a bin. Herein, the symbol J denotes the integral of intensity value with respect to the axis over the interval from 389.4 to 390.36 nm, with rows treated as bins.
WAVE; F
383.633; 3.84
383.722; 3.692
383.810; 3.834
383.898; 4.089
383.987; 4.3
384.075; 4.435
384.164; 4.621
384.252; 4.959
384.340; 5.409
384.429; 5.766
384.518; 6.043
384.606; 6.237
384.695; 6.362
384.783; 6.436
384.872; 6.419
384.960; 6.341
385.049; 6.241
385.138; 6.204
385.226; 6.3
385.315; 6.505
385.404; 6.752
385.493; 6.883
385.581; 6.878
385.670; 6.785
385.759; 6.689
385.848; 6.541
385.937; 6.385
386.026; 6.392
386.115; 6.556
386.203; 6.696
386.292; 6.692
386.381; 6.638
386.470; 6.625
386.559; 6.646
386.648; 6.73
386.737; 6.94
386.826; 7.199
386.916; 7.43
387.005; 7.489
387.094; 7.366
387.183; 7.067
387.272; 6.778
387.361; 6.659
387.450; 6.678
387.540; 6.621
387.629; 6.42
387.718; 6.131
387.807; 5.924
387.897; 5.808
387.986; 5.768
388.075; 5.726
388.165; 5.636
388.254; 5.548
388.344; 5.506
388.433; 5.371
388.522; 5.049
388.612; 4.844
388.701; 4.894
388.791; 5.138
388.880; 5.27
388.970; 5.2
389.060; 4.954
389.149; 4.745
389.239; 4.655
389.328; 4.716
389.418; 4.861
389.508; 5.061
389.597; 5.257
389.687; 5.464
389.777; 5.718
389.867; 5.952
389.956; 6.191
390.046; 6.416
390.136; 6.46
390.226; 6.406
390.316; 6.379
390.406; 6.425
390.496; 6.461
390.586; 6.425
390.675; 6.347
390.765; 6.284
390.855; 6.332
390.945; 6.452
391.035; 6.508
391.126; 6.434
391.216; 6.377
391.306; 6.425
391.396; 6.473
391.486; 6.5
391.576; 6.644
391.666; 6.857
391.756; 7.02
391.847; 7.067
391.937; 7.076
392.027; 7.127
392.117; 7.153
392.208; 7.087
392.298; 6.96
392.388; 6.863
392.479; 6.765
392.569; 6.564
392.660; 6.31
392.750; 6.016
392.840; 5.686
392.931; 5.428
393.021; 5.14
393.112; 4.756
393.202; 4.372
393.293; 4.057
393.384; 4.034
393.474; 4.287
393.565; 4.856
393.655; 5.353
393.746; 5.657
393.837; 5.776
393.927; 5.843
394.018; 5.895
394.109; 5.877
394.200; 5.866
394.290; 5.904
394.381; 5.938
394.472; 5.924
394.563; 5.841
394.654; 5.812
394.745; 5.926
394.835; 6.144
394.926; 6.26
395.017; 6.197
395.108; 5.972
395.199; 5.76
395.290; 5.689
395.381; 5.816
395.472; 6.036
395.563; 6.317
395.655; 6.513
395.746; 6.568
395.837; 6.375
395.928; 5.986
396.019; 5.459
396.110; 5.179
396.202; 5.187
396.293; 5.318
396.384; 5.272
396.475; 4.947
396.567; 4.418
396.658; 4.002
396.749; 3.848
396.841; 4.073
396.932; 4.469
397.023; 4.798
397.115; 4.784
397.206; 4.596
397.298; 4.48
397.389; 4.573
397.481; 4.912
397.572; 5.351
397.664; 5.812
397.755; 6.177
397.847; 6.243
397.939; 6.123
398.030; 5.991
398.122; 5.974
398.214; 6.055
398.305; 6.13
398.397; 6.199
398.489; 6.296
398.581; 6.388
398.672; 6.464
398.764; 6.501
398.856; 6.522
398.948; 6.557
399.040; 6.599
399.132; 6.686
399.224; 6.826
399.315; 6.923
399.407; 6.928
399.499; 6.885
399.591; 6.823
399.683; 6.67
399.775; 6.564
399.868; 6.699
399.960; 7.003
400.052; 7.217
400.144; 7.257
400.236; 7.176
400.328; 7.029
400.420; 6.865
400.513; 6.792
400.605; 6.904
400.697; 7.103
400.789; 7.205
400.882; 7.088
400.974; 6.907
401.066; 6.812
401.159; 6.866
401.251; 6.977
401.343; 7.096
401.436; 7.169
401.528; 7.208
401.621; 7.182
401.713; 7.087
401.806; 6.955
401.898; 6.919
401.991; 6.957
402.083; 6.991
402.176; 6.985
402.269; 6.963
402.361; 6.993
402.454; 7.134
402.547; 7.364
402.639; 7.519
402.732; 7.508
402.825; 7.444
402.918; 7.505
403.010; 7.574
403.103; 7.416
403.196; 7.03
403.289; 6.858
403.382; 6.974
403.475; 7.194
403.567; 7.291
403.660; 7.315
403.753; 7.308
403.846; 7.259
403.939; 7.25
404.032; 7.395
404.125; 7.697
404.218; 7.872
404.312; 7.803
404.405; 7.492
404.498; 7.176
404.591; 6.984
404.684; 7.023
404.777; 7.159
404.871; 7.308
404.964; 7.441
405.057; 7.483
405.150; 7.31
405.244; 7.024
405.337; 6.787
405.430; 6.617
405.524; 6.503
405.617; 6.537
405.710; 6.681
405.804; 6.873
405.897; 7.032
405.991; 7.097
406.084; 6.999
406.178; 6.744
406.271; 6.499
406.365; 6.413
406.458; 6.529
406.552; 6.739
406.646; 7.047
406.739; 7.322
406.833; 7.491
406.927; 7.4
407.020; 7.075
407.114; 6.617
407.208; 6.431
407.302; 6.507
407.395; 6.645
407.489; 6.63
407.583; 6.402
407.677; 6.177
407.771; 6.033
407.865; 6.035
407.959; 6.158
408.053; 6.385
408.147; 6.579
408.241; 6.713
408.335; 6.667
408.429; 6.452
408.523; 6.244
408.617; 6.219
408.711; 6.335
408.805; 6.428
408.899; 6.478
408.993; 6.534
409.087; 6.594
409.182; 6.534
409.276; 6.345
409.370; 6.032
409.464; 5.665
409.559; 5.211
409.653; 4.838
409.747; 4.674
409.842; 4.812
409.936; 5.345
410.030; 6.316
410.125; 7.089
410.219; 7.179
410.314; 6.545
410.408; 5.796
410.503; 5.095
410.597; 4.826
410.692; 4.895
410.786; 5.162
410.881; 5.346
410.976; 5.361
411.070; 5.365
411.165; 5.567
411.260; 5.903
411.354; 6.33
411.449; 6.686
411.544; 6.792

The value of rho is 11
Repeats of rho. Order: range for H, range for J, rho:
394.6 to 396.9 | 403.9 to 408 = -3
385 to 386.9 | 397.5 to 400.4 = 6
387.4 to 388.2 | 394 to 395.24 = 2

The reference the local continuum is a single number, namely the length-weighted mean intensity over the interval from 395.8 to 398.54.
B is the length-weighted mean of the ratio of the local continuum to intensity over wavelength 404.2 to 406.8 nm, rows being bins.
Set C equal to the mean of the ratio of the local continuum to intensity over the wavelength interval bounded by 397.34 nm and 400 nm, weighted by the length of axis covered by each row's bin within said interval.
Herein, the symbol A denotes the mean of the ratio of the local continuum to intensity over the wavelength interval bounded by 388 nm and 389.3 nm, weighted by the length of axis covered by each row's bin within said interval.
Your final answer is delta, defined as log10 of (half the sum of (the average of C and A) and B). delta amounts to -0.072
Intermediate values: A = 1.03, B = 0.76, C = 0.85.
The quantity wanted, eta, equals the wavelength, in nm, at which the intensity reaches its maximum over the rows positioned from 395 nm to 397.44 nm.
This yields 395.746 nm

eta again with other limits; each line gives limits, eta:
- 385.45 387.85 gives 387.005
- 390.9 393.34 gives 392.117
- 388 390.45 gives 390.136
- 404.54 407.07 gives 406.833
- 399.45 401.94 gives 400.144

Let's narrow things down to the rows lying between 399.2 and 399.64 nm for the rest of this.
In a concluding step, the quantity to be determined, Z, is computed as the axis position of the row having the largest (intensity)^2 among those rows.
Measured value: 399.407 nm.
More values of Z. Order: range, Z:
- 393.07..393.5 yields 393.112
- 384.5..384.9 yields 384.783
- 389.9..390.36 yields 390.136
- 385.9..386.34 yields 386.203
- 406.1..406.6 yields 406.178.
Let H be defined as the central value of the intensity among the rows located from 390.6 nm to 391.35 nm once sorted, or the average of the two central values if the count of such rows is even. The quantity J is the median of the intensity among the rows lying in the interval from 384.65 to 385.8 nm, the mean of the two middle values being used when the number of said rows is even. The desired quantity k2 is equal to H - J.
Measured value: 0.0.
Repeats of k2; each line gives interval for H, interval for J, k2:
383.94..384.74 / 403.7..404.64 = -1.9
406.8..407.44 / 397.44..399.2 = 0.4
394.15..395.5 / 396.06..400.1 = -0.2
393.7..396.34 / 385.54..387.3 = -0.8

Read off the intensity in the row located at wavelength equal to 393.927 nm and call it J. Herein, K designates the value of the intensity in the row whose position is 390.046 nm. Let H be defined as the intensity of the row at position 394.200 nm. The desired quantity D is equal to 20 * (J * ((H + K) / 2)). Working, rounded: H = 5.866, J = 5.843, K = 6.416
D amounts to 718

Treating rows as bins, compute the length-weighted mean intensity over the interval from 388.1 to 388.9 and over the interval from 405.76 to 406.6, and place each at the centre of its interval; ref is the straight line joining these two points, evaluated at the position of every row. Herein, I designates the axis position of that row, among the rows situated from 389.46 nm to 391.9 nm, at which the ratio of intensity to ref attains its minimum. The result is 389.508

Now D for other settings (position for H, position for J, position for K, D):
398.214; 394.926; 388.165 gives 732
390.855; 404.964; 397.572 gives 869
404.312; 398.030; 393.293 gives 711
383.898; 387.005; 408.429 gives 789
